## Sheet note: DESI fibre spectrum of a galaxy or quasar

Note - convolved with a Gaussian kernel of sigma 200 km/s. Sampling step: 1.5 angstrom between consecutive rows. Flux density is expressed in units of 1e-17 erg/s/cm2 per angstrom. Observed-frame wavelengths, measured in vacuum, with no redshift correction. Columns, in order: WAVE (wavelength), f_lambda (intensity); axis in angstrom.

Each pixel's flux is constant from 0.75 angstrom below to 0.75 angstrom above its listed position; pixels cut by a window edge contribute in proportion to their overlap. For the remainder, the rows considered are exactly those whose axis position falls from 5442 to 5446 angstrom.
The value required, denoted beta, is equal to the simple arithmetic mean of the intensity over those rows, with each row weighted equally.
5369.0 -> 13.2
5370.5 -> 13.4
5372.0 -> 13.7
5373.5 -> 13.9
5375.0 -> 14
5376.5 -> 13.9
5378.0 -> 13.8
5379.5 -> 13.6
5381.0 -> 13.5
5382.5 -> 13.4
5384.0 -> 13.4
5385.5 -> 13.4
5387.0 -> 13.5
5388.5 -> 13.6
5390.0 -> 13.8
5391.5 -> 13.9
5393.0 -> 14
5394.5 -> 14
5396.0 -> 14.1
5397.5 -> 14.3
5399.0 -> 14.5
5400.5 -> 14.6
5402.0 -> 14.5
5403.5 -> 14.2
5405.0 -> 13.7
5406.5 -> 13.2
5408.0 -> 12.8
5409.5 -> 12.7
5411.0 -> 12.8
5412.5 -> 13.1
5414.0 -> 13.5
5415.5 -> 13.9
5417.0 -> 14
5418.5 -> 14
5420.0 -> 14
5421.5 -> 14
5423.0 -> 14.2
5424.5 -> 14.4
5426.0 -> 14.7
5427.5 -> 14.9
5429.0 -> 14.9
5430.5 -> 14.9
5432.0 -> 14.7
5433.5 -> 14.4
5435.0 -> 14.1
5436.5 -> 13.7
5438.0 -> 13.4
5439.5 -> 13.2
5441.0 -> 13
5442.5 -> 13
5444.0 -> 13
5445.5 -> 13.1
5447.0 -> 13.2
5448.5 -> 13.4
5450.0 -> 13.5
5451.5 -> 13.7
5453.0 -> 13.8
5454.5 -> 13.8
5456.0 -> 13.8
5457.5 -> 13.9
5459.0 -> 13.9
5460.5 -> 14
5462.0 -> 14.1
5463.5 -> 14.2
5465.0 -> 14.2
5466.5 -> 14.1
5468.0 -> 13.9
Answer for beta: 13.0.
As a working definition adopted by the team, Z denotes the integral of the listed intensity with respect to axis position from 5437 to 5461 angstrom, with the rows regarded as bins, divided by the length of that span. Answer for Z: 13.5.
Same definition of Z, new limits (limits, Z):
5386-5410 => 13.8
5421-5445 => 14.0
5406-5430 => 13.8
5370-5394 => 13.7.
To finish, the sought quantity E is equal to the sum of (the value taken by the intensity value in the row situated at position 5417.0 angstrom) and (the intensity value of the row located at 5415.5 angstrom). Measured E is 27.9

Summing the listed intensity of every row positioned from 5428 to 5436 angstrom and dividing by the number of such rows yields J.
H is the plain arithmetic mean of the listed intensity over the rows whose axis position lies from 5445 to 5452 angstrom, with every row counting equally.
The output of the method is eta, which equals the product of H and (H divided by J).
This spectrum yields 12.3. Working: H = 13.4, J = 14.60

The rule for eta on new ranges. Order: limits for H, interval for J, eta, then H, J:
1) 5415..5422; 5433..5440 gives 14.2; 14.0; 13.76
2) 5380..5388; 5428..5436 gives 12.4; 13.4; 14.60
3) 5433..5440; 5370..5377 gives 13.7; 13.8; 13.78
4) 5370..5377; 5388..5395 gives 13.7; 13.8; 13.86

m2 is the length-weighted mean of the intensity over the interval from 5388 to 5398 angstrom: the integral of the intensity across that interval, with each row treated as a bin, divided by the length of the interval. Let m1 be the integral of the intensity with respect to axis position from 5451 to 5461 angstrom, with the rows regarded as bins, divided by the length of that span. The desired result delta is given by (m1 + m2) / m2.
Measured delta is 1.99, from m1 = 13.8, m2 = 14.0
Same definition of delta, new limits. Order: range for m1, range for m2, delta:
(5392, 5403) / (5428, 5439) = 2.00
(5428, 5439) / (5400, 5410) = 2.05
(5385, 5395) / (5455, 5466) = 1.98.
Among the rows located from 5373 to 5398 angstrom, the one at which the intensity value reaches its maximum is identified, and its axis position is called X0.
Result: 5397.5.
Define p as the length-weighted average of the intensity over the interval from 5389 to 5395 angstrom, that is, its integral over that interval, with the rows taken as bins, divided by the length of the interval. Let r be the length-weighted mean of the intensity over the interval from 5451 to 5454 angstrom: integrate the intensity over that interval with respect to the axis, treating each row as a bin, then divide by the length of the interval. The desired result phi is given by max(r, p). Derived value 13.9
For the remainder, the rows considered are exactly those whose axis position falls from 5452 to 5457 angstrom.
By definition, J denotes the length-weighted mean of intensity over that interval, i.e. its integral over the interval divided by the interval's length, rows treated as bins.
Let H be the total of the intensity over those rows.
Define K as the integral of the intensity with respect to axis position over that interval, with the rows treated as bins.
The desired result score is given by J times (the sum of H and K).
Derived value 1524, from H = 41.4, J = 13.8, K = 69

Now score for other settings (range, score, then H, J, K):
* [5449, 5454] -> 1493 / 41.0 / 13.7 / 68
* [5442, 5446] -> 1189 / 39.1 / 13.0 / 52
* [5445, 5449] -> 1226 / 39.7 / 13.2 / 53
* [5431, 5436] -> 1657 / 43.2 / 14.4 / 72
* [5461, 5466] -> 1603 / 42.5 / 14.2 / 71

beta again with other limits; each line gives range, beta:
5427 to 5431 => 14.9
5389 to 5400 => 14.1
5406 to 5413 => 12.9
